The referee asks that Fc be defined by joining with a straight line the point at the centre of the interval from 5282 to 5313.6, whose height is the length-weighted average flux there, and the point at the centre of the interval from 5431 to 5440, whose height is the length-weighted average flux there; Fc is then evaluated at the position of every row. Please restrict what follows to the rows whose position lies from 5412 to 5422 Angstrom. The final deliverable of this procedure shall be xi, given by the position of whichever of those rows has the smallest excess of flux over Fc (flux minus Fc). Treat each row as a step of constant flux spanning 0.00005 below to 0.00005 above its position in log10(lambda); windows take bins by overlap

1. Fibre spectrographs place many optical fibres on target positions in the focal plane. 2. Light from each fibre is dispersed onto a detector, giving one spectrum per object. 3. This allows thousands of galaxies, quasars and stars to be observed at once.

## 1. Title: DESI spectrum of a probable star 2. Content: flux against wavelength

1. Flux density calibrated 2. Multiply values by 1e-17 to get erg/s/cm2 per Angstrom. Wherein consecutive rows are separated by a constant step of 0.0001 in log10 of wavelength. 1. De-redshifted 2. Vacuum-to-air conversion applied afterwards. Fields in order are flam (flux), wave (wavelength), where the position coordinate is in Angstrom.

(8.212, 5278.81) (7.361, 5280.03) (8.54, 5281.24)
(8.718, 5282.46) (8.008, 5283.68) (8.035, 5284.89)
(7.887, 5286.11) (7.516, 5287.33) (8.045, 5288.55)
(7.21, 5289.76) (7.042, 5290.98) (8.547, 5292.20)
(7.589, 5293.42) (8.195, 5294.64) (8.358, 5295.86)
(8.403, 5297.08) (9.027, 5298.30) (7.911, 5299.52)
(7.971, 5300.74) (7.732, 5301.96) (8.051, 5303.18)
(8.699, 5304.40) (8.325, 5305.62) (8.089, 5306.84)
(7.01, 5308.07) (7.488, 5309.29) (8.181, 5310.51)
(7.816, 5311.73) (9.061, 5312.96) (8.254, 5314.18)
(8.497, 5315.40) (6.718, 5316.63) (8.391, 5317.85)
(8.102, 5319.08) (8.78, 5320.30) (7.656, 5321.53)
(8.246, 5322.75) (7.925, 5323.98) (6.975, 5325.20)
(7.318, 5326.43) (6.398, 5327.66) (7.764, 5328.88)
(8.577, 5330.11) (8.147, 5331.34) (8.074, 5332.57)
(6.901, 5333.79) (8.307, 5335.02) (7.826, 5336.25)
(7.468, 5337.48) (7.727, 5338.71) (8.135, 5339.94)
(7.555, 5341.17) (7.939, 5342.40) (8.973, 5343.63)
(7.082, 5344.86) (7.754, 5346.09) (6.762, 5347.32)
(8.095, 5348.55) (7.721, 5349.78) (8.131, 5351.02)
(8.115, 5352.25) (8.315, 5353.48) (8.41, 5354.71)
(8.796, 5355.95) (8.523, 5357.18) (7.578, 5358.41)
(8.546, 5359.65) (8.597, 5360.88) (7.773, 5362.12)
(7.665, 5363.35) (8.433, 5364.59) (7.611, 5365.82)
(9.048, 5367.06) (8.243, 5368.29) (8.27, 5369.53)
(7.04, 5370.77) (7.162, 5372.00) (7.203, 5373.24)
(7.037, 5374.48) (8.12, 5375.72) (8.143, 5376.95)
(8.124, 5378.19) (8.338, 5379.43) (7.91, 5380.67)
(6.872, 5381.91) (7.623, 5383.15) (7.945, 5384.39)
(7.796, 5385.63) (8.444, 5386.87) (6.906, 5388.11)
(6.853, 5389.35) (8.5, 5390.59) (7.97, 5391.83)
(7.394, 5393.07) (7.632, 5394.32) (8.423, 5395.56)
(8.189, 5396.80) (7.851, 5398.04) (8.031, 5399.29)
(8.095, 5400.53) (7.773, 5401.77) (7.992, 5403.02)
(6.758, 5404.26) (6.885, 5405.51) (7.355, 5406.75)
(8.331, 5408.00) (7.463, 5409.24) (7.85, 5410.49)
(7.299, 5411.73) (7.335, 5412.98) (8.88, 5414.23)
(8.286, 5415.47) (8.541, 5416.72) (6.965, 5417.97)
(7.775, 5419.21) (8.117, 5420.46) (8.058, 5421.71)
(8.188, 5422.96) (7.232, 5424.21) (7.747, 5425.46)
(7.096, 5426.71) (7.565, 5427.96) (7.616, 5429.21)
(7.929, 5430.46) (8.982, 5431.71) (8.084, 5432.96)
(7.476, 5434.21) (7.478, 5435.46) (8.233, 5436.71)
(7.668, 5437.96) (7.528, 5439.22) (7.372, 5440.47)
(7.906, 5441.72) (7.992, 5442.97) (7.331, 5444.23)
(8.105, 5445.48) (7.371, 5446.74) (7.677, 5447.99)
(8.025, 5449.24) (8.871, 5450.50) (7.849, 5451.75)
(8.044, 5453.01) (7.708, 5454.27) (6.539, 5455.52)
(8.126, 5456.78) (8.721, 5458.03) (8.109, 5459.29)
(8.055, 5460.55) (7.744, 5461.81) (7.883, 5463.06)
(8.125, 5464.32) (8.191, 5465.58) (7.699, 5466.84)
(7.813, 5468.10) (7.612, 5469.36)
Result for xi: 5417.97 Angstrom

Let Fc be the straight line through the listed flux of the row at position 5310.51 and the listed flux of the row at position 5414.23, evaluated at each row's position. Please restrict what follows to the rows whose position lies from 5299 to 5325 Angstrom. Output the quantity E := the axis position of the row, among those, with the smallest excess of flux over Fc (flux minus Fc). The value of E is 5316.63 Angstrom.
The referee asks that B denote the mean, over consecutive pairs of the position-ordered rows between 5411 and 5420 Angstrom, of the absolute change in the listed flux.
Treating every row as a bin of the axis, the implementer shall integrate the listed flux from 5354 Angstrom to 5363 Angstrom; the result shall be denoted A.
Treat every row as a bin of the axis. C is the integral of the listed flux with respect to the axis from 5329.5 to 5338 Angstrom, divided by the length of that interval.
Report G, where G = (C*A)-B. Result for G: 589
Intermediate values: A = 74.7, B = 0.80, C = 7.90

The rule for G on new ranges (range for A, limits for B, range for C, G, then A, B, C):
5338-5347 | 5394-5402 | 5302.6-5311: 562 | 70.6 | 0.32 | 7.98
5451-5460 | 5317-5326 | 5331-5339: 551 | 71.0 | 0.66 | 7.77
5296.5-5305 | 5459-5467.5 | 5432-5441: 543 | 70.2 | 0.22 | 7.74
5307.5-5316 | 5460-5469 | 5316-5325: 543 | 68.5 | 0.23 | 7.93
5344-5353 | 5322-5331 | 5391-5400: 551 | 69.4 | 0.79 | 7.94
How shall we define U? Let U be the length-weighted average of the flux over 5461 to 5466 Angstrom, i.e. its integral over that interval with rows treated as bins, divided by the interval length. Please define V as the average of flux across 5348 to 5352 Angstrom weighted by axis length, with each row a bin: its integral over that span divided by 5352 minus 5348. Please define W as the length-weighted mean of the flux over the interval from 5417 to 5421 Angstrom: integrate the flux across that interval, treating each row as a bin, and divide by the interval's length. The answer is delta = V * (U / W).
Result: 8.28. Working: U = 7.98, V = 7.98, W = 7.7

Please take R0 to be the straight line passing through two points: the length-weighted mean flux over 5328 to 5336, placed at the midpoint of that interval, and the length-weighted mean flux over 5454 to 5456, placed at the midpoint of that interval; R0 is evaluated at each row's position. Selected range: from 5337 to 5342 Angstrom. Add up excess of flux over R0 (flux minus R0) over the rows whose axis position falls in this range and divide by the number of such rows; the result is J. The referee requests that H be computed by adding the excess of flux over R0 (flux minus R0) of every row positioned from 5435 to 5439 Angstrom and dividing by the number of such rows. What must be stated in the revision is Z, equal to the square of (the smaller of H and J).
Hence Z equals 0.02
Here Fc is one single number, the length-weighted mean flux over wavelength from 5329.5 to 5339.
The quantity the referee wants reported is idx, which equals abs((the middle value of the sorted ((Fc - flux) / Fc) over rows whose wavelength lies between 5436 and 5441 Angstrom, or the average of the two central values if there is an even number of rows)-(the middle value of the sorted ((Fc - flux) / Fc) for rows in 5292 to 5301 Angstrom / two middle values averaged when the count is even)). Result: 0.086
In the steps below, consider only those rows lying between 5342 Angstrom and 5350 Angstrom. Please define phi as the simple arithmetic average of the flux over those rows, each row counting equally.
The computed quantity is 7.76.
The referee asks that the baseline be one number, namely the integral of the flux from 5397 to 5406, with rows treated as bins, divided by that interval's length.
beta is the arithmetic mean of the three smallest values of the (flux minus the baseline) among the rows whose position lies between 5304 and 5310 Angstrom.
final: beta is -0.13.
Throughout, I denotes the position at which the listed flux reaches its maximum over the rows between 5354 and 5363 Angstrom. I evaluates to 5355.95 Angstrom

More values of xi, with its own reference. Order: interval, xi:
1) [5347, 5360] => 5347.32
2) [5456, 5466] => 5461.81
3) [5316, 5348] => 5327.66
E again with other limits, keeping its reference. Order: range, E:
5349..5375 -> 5374.48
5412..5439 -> 5417.97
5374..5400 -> 5389.35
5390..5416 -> 5404.26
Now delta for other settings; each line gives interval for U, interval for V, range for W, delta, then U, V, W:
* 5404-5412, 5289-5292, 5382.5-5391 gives 7.14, 7.46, 7.38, 7.7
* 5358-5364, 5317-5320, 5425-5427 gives 8.84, 8.04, 8.19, 7.4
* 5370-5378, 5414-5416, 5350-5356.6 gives 7.74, 7.50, 8.57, 8.3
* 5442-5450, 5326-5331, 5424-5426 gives 7.80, 7.77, 7.55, 7.5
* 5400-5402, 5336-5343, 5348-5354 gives 7.68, 7.97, 7.77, 8.1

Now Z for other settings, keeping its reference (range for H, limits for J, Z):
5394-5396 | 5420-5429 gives 0.18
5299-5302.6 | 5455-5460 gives 0.06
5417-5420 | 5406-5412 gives 0.00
